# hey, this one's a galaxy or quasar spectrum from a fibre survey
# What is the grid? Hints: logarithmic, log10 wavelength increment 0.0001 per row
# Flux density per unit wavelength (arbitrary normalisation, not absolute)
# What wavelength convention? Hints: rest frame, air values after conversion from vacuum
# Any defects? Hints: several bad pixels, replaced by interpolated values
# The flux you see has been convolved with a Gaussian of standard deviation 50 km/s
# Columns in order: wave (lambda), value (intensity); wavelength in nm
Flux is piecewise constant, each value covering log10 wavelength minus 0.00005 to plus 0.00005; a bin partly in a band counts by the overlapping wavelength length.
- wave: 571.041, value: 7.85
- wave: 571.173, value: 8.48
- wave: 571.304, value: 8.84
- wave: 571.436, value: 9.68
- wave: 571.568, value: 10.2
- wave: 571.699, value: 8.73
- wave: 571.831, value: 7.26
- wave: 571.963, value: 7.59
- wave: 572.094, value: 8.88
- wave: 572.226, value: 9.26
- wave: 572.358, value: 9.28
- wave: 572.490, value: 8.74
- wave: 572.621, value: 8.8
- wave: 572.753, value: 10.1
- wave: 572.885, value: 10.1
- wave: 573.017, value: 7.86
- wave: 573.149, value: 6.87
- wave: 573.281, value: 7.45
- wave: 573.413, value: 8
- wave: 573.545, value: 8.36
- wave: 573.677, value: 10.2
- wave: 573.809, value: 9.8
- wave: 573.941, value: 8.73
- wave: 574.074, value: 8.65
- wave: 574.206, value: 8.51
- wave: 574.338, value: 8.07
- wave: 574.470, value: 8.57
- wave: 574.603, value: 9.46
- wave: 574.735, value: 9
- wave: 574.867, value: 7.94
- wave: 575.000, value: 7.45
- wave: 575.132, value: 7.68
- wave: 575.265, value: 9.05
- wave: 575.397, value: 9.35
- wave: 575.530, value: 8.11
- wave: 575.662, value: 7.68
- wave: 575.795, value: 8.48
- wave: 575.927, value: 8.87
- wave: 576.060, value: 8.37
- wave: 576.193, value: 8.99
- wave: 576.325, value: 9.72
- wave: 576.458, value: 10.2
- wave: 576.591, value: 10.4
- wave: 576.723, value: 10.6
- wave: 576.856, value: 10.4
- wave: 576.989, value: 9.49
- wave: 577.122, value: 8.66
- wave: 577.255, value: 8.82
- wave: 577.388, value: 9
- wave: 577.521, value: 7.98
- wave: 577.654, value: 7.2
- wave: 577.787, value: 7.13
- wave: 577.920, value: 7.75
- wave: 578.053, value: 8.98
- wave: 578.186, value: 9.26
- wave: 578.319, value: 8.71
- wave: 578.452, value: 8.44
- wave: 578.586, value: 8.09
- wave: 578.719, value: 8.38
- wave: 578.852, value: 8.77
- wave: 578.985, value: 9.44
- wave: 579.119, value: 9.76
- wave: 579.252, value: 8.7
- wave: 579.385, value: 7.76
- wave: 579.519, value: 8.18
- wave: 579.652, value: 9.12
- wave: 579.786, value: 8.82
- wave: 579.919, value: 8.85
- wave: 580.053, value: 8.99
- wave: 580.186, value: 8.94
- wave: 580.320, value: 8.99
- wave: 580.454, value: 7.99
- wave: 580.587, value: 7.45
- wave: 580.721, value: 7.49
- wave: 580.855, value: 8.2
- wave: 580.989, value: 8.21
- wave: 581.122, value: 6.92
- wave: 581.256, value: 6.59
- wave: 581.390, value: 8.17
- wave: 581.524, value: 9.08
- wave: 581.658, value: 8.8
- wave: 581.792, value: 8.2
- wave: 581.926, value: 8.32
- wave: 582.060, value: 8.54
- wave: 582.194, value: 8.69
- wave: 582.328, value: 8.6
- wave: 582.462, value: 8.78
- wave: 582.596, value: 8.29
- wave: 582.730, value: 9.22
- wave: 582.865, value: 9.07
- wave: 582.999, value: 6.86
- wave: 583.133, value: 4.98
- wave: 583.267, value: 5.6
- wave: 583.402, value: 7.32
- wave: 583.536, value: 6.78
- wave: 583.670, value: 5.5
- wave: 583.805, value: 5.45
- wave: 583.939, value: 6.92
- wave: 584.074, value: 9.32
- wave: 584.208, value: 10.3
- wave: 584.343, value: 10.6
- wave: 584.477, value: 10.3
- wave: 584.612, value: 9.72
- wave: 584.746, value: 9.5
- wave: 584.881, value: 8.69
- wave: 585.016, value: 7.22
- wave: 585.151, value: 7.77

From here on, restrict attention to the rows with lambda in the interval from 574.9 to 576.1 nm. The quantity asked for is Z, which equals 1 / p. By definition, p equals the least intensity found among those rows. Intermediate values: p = 7.45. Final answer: 0.134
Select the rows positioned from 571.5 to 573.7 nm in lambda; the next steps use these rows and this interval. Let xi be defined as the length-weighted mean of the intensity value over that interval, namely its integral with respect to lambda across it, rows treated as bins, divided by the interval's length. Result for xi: 8.66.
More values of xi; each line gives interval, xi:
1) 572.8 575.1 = 8.53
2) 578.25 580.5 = 8.71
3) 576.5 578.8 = 8.80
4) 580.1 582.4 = 8.20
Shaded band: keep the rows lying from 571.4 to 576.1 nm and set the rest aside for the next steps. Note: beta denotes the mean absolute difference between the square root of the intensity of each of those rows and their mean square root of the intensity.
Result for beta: 0.12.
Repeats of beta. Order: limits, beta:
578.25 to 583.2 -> 0.11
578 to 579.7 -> 0.08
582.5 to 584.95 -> 0.30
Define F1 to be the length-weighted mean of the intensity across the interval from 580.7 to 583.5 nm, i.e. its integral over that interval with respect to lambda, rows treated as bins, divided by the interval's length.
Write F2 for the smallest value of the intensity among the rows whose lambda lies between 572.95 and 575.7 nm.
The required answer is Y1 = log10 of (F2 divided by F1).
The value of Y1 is -0.060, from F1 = 7.9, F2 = 6.87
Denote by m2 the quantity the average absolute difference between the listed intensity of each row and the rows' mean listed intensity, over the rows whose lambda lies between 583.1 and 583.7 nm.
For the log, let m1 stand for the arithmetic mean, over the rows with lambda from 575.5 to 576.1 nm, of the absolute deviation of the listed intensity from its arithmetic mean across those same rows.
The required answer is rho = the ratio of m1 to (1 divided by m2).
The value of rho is 0.26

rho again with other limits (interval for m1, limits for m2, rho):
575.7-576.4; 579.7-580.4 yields 0.02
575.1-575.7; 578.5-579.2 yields 0.38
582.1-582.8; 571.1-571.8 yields 0.14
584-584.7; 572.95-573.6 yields 0.19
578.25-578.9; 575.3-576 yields 0.10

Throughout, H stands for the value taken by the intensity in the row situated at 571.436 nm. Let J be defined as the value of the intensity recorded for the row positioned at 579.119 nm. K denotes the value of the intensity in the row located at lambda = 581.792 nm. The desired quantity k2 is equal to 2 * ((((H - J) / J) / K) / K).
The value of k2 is 0.000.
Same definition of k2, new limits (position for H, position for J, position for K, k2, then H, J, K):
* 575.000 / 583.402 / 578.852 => 0.000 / 7.45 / 7.32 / 8.77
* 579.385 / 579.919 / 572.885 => -0.002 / 7.76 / 8.85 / 10.1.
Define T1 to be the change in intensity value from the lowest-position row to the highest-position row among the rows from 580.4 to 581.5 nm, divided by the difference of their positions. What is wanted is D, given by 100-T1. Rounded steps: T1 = 0.2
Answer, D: 100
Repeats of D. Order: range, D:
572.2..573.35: 102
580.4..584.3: 99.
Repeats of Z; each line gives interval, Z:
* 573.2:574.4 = 0.134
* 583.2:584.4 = 0.183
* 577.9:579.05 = 0.129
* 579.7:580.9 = 0.134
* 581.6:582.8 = 0.122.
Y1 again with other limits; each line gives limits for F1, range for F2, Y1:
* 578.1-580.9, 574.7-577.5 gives -0.062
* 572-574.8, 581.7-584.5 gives -0.246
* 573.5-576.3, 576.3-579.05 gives -0.084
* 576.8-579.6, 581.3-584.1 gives -0.238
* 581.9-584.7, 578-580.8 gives -0.034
